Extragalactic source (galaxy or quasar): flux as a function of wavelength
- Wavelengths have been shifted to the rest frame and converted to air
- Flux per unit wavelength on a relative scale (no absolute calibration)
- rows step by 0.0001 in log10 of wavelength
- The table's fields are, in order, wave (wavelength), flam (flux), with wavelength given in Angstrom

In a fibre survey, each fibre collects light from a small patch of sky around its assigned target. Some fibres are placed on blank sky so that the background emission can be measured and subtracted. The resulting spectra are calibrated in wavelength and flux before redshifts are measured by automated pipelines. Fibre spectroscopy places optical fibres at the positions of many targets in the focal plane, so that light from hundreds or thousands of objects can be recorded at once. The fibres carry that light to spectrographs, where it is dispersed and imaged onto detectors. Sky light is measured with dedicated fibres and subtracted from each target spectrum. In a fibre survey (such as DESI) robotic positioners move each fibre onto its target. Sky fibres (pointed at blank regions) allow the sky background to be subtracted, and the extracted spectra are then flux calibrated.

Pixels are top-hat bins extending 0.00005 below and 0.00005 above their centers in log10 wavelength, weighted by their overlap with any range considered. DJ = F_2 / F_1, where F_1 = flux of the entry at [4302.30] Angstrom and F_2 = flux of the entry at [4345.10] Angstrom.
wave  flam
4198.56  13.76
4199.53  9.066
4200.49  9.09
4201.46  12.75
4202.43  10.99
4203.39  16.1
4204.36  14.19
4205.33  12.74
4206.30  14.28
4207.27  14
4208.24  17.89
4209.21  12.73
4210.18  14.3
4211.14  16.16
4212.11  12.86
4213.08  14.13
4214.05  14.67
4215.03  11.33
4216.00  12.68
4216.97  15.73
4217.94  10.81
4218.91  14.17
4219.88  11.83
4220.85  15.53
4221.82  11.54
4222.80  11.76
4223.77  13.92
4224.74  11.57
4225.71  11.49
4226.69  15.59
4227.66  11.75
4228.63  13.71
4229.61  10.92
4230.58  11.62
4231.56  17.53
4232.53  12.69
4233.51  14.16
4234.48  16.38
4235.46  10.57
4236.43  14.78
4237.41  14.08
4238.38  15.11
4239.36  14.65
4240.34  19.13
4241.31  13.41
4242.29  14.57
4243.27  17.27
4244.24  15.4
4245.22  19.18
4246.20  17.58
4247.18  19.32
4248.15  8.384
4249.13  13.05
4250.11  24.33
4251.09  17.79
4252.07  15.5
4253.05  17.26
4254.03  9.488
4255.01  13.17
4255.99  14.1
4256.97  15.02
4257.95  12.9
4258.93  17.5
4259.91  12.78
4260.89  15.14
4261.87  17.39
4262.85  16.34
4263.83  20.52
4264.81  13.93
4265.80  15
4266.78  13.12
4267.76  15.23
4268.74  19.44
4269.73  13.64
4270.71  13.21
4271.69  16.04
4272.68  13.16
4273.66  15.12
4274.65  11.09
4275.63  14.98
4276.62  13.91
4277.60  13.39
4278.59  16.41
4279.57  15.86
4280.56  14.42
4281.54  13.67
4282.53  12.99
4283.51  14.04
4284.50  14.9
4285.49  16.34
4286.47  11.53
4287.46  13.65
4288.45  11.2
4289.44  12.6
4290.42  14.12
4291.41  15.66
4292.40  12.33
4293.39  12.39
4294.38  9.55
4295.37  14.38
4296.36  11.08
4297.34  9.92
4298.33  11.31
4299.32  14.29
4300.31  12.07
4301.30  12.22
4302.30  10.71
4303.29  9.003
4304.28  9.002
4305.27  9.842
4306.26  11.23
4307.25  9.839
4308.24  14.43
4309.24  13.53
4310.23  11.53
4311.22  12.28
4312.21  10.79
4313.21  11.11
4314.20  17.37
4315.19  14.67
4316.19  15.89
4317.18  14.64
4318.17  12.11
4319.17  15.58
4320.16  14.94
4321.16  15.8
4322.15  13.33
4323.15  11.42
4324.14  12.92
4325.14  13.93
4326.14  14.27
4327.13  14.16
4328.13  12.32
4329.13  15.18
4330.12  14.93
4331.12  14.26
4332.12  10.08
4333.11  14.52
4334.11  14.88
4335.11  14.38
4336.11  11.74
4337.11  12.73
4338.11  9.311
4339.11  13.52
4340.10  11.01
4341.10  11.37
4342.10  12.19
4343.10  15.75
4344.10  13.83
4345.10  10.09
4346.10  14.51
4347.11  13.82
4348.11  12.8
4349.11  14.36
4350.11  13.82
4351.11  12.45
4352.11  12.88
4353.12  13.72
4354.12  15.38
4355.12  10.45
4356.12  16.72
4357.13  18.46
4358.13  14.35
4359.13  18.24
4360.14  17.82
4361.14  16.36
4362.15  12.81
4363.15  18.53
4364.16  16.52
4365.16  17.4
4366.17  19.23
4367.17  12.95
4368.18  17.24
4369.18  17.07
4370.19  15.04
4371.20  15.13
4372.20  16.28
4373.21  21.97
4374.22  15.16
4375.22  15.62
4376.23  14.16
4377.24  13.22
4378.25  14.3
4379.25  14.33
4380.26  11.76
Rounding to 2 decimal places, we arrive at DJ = 0.94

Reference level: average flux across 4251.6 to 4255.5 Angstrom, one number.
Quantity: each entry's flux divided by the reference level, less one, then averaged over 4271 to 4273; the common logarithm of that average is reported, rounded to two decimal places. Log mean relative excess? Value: -1.27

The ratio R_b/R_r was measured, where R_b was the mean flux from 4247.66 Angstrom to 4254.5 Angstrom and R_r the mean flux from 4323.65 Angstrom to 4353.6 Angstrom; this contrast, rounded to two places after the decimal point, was 1.15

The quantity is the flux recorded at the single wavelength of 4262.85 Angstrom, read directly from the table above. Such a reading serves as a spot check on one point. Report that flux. 16.34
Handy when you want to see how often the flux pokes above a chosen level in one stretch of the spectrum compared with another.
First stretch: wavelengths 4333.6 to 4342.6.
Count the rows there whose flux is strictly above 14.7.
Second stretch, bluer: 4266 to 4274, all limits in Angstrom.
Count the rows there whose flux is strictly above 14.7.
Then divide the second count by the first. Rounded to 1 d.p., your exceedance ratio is 4.0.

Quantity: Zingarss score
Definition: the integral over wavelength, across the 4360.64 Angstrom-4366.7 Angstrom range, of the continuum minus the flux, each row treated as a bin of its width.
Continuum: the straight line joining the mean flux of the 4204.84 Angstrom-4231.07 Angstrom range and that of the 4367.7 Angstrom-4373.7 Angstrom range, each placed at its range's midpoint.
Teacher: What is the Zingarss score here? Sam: 1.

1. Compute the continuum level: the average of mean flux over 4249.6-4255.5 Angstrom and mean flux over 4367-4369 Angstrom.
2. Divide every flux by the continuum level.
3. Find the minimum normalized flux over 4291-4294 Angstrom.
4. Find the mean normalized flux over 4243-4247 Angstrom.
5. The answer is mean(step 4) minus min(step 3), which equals 0.32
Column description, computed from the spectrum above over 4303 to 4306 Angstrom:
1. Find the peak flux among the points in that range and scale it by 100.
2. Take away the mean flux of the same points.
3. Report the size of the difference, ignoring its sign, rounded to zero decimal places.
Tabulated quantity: 975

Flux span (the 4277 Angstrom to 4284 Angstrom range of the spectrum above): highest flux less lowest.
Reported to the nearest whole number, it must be 3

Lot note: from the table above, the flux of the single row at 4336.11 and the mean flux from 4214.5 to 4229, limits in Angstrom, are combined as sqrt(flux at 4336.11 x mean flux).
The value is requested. 12.3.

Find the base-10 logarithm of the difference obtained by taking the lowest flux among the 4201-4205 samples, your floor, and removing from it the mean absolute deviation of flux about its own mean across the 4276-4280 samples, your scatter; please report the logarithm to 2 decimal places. 0.99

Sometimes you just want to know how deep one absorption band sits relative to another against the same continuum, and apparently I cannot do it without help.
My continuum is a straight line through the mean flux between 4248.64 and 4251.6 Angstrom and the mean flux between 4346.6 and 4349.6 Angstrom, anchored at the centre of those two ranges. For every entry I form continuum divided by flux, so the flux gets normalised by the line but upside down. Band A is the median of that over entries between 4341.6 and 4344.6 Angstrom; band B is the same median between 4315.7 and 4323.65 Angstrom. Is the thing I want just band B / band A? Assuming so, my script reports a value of 1.0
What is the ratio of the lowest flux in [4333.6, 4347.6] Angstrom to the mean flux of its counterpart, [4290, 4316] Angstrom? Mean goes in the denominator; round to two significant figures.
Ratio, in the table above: 0.77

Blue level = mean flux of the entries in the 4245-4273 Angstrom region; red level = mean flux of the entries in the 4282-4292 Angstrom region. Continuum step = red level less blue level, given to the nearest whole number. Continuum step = -2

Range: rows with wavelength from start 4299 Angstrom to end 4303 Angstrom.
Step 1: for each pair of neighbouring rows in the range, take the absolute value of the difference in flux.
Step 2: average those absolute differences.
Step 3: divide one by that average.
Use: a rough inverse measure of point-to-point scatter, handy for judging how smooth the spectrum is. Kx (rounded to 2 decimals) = 0.77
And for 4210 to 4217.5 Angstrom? 0.48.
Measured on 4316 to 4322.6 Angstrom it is 0.53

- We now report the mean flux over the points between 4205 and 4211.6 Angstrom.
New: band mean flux 14.6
